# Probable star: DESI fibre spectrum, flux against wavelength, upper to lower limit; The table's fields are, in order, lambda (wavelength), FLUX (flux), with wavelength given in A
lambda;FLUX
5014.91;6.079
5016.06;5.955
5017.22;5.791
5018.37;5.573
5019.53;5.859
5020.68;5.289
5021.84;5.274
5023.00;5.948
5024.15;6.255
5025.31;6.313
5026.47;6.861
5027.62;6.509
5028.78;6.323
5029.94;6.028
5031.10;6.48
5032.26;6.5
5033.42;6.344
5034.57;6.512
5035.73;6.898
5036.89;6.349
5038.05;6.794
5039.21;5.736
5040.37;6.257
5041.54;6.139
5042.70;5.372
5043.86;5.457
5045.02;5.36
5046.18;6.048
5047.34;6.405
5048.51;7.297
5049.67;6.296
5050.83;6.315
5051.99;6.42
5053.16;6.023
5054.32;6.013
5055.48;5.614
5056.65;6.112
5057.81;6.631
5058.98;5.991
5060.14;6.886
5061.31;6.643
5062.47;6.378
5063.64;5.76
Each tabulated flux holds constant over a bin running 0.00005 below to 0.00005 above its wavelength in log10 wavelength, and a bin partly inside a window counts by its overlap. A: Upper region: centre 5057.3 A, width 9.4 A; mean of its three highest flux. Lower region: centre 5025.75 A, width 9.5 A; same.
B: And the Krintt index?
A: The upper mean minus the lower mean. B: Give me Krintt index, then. 0.16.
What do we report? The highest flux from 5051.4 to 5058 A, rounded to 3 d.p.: 6.631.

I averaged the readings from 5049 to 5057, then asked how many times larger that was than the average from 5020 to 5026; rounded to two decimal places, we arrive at 1.05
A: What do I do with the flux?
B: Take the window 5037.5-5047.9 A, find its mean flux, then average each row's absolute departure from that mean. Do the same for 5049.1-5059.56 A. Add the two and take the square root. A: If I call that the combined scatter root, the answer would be 0.80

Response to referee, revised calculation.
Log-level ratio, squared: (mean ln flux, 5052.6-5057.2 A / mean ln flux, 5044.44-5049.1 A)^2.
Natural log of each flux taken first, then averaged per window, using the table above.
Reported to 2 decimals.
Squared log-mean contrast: 0.95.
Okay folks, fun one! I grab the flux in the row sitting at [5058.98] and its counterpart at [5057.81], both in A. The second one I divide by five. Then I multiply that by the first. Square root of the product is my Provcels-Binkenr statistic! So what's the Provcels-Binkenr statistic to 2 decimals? 2.82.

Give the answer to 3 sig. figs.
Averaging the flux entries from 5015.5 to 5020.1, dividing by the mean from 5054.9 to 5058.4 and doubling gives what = 1.89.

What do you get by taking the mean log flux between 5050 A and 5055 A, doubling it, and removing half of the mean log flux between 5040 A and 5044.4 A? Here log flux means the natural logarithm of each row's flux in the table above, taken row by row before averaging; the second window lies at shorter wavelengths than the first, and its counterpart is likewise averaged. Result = 2.77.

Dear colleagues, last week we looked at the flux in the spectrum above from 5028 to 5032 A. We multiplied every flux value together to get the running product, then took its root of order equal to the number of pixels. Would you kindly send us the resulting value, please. 6.27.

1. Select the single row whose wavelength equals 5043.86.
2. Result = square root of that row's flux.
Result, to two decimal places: 2.34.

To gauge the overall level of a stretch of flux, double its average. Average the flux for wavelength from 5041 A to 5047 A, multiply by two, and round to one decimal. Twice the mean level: 11.4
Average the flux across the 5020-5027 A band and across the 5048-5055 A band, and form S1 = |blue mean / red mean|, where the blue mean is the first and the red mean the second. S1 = 0.94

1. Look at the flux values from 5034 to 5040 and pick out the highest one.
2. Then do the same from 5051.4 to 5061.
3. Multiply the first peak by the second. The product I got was 47.5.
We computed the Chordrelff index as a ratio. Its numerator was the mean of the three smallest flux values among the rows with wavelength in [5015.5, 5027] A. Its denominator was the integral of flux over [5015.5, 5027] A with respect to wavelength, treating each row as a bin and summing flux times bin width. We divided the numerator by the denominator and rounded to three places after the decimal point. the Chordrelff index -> 0.079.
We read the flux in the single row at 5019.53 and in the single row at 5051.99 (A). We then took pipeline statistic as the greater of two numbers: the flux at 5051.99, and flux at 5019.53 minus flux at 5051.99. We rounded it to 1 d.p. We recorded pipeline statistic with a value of 6.4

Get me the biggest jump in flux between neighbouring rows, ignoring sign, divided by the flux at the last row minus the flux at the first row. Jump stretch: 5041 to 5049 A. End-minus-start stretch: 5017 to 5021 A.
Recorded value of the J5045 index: -1.8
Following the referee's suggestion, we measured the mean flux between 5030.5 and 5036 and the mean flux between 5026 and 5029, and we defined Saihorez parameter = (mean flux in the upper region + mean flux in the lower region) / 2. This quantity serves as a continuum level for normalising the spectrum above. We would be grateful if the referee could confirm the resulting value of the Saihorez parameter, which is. 6.56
